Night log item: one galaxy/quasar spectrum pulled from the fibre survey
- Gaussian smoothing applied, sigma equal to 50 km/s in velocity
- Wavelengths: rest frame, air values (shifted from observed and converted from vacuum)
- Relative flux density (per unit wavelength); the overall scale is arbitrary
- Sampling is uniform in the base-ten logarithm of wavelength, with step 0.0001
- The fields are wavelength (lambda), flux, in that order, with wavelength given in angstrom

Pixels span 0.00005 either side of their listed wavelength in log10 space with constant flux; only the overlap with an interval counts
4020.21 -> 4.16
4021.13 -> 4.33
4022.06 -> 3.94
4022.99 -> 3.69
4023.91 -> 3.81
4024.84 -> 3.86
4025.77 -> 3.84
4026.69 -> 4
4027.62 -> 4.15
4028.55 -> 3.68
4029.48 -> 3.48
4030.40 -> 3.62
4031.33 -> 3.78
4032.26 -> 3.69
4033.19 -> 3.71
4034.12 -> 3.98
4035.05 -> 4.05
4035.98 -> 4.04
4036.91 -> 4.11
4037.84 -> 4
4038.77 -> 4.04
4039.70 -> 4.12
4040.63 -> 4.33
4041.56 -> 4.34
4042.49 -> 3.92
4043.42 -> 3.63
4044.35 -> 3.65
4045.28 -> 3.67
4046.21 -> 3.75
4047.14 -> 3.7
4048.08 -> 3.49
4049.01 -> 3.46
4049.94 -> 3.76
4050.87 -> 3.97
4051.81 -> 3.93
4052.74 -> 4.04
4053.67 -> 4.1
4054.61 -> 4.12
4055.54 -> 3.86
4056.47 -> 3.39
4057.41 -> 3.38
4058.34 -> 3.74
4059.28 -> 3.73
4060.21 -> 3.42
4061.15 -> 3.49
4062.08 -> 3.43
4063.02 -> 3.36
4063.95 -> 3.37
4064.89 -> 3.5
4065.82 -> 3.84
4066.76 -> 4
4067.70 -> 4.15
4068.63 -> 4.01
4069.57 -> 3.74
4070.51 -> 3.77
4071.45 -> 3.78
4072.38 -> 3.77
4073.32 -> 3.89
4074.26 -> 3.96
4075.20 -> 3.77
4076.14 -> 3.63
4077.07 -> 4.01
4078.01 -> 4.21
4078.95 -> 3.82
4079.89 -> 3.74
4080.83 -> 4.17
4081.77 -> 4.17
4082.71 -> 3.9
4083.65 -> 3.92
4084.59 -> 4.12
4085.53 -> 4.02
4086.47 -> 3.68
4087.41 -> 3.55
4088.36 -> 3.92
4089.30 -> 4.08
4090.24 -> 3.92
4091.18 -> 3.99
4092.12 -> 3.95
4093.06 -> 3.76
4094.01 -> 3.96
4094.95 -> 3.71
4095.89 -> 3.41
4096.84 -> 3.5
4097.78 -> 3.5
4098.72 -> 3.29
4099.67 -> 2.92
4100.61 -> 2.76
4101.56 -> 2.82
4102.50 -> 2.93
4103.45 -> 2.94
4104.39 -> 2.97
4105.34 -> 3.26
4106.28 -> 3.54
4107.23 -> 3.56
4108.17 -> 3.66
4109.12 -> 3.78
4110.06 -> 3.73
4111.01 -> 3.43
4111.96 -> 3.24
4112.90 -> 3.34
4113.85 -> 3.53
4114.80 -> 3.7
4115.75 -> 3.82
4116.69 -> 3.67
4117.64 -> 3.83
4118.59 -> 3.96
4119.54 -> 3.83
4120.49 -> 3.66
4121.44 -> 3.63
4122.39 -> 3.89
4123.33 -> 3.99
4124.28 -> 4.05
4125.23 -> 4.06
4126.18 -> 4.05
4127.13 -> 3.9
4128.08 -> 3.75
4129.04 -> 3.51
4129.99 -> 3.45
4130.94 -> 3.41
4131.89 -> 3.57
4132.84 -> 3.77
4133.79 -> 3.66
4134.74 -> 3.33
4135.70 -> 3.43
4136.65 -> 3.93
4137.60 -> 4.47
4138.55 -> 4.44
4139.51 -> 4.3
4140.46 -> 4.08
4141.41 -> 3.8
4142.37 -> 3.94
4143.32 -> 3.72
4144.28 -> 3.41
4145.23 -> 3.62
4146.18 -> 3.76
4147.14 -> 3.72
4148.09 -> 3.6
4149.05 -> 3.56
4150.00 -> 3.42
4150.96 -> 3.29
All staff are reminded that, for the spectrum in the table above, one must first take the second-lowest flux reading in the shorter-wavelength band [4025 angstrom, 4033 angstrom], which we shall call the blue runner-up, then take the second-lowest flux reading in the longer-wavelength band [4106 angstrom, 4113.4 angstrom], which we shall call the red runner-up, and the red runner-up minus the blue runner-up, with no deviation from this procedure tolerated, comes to -0.3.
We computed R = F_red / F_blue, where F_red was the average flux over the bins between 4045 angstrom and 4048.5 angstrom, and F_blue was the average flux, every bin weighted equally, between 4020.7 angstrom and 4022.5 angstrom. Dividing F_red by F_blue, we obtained 0.88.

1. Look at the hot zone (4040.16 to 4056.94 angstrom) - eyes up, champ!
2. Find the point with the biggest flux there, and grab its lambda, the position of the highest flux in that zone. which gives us 4041.56 angstrom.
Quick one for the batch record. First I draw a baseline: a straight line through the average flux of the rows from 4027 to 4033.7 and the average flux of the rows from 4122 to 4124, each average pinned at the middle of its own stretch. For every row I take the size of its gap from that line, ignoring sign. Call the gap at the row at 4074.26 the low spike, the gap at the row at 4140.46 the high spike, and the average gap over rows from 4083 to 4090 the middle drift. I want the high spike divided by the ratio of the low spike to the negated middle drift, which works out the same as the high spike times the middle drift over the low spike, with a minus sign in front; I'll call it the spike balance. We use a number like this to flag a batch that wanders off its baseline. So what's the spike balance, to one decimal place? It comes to -0.1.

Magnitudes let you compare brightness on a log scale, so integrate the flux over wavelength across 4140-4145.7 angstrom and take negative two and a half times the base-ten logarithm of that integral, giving -3.33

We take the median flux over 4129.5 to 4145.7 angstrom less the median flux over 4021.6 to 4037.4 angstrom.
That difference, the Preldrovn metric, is -0.12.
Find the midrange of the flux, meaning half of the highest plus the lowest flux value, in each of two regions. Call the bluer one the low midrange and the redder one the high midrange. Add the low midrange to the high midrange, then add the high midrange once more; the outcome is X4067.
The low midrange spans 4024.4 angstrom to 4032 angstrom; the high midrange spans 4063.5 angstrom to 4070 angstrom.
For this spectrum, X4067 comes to 11.3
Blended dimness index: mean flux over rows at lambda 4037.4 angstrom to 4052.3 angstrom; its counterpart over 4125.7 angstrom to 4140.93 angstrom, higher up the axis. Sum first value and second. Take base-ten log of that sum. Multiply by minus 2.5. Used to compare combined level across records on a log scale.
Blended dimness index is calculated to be -2.21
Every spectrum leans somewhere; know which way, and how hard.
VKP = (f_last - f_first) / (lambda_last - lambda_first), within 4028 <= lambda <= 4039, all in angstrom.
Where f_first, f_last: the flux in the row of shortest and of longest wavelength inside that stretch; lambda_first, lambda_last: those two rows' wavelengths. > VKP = 0.035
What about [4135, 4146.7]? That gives 0.031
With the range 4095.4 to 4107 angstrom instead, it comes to 0.013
